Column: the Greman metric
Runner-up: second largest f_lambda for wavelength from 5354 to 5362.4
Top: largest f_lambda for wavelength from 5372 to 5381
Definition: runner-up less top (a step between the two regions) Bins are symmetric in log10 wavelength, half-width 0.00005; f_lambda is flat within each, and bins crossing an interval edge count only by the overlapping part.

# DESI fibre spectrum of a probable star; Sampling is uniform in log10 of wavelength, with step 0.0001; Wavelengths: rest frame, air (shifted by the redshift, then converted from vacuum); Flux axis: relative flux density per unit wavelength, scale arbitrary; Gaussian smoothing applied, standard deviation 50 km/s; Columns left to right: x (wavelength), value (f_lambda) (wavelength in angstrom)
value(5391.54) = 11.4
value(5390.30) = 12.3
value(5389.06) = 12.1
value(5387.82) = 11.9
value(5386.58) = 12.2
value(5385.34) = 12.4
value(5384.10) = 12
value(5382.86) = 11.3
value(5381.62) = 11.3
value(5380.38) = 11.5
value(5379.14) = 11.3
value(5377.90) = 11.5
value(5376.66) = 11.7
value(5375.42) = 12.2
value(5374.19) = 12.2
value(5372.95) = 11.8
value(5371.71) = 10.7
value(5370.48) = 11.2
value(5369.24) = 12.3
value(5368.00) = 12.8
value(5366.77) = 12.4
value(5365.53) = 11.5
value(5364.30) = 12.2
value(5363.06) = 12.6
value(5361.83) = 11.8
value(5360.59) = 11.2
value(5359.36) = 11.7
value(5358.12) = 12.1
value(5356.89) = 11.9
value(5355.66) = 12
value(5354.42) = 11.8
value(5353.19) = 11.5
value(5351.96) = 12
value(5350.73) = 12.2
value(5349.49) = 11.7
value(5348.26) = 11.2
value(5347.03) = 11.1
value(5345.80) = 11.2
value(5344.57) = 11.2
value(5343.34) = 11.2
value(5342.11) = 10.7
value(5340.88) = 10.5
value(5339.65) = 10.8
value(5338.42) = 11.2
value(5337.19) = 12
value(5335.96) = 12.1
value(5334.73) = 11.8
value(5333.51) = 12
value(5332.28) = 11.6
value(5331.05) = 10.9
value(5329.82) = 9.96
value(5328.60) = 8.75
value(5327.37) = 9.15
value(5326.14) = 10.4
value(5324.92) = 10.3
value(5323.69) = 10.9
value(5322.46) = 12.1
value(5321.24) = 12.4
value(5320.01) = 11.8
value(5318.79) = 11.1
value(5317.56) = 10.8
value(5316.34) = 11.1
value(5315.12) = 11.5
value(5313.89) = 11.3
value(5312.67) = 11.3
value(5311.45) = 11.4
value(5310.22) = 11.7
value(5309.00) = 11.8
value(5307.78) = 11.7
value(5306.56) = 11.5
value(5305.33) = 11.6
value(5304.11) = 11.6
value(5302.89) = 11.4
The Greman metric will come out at -0.2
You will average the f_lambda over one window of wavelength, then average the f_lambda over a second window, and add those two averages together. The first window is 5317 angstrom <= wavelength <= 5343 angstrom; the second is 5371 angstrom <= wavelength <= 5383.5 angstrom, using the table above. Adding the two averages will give 22.6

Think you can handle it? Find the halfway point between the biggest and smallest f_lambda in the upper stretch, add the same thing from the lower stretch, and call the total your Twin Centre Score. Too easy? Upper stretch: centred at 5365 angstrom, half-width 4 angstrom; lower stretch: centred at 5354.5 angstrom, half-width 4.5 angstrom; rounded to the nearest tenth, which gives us 24.0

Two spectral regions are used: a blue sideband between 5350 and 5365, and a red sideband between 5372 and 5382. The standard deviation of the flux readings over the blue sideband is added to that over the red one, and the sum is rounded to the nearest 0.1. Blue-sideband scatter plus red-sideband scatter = 0.7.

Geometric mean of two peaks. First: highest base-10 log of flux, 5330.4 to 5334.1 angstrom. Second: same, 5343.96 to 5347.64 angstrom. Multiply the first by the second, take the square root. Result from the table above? 1.06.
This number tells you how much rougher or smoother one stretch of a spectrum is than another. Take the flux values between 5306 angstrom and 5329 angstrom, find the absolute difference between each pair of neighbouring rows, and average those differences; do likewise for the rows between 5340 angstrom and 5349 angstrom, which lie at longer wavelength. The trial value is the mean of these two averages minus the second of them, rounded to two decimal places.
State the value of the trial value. 0.12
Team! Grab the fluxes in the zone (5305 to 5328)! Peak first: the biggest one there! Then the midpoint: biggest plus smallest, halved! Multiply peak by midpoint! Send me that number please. 134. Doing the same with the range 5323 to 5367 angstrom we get 135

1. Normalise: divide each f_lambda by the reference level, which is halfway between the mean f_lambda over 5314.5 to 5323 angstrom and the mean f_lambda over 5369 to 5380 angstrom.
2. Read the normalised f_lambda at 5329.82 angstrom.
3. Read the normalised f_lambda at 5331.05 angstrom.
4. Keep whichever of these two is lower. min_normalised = 0.86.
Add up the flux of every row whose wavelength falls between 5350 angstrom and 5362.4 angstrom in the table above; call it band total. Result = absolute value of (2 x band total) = 236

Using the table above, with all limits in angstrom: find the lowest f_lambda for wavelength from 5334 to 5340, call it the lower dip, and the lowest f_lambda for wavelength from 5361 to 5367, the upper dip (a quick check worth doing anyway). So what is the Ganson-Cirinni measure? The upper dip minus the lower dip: 0.7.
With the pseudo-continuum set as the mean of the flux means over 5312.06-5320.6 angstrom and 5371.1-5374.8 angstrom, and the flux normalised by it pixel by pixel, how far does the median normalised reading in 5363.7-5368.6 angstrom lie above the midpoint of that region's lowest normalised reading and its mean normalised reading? 0.038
